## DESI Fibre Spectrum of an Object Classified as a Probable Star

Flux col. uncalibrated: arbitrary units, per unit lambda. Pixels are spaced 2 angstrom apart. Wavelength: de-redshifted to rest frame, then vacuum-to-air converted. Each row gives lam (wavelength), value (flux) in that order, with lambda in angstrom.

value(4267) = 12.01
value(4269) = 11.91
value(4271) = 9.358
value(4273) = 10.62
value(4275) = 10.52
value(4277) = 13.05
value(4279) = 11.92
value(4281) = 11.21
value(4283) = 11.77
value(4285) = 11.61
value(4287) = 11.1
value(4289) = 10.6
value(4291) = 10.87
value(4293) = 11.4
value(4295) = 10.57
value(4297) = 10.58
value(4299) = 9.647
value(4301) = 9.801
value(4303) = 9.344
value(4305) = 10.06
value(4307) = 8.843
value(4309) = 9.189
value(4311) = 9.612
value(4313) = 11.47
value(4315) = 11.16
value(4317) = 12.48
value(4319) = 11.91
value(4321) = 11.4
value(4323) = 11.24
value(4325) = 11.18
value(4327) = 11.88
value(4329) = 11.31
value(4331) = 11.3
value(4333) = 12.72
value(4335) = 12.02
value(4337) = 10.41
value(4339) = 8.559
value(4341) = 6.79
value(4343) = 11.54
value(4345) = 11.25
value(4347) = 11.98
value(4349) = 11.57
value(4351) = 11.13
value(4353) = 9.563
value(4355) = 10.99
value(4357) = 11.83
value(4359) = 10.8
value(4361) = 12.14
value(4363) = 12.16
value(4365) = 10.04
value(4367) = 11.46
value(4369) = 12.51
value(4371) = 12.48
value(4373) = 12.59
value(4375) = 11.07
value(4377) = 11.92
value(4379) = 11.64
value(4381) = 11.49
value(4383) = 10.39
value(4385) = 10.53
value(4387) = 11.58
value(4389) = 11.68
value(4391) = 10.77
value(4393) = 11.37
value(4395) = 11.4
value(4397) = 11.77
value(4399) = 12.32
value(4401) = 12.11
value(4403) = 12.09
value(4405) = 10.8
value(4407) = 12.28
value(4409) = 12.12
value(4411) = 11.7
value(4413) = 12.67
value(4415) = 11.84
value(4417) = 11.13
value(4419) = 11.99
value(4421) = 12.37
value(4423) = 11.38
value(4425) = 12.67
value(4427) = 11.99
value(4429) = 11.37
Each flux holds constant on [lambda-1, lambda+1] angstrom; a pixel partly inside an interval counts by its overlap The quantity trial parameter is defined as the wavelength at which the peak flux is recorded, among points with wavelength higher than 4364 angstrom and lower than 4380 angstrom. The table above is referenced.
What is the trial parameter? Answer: 4373 angstrom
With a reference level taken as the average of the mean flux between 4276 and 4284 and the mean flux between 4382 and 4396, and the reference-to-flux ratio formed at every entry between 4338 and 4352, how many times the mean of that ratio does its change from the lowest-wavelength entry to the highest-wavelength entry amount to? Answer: -0.27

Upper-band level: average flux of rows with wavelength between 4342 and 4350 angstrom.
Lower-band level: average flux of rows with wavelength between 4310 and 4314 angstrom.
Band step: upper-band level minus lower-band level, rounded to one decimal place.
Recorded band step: 1.0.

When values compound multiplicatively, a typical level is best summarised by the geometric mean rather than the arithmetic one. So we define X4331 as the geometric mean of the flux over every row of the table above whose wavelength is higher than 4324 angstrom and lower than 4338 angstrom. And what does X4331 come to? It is 11.5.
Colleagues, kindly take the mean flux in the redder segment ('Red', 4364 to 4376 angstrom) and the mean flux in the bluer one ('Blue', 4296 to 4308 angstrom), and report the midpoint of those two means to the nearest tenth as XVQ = 10.7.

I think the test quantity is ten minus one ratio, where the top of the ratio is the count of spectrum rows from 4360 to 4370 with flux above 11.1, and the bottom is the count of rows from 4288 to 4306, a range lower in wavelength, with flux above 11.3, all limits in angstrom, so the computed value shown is 6.0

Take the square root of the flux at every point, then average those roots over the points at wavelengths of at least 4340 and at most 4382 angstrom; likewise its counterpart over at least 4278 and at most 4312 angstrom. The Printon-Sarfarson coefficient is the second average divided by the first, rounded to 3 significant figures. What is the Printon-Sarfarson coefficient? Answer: 0.964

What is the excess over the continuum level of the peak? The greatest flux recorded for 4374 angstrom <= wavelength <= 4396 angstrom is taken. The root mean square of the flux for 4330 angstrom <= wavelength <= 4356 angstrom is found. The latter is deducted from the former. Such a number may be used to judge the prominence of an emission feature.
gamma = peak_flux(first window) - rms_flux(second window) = 1.1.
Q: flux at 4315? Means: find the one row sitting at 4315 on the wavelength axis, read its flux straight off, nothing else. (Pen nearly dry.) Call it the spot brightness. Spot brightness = 11.16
